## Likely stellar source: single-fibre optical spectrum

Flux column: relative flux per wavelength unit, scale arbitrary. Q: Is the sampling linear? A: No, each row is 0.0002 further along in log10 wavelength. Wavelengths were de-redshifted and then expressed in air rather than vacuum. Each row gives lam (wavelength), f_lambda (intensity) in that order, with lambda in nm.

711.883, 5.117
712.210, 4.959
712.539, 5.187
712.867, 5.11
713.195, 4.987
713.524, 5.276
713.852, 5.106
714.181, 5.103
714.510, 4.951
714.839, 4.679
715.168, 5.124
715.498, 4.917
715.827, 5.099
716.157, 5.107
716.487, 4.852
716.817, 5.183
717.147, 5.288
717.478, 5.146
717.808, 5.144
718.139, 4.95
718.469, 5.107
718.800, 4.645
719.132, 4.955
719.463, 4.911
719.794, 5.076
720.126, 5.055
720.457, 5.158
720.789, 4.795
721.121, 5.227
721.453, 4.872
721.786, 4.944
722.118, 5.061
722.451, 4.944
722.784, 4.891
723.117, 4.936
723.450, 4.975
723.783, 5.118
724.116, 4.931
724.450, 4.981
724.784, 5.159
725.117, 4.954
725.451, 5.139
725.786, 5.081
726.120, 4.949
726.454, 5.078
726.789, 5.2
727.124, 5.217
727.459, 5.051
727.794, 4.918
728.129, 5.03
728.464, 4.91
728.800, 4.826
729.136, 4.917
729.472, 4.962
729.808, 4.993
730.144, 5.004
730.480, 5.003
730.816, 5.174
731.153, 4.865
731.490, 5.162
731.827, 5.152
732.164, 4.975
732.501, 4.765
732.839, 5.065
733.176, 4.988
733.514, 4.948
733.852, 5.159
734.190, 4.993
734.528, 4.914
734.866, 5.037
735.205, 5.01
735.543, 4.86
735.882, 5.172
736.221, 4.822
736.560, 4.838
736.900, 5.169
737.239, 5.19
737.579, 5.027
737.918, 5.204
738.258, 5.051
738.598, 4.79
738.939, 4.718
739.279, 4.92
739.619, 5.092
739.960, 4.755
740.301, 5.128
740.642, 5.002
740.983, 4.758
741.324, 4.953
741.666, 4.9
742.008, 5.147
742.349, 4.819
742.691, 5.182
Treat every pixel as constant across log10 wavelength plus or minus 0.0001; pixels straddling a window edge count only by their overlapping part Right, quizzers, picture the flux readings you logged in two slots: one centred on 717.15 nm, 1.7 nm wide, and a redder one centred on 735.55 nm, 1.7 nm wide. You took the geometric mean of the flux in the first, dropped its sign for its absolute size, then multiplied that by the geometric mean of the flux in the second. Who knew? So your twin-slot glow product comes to 25.5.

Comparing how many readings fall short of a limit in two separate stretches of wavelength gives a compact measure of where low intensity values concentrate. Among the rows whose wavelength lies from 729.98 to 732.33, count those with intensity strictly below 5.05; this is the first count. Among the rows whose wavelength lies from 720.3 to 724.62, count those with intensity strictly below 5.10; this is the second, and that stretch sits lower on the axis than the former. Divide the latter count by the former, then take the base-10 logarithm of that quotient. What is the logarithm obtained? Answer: 0.4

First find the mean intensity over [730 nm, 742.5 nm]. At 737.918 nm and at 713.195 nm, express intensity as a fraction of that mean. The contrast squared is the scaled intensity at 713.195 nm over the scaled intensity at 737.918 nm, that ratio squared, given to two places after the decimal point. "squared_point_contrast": 0.92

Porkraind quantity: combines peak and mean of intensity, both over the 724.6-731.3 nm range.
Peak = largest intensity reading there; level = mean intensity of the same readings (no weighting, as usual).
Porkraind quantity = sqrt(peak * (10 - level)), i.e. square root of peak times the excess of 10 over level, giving 5.10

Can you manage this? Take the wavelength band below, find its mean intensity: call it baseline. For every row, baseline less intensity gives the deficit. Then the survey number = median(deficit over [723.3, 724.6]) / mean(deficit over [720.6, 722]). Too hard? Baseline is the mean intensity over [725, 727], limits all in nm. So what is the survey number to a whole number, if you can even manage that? 1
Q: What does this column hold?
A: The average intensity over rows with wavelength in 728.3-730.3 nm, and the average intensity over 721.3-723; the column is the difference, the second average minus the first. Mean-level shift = 0.007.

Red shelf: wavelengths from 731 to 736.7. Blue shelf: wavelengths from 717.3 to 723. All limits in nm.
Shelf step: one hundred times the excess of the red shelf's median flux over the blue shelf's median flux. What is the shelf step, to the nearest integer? 3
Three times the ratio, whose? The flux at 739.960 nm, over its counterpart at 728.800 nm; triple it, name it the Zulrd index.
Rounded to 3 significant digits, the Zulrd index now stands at 2.96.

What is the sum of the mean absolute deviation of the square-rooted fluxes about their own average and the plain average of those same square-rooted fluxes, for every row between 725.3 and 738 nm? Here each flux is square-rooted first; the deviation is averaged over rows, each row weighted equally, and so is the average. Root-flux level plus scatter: 2.26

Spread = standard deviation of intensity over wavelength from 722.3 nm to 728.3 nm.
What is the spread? 0.10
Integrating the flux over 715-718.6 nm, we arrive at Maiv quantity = 18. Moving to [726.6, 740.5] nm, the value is 69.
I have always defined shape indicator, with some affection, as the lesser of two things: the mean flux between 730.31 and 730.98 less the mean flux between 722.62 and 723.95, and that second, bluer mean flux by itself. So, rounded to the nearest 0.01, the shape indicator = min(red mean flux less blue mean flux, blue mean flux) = 0.11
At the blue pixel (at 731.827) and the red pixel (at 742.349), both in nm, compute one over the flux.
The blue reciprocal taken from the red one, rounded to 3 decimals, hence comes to 0.013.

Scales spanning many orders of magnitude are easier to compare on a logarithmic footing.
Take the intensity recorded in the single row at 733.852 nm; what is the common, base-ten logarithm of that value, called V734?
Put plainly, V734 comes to 0.713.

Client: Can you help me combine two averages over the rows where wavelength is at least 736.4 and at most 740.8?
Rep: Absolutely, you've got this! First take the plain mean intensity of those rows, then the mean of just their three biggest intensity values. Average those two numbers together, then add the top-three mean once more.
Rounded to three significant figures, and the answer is 10.3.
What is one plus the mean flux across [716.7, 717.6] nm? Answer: 6.21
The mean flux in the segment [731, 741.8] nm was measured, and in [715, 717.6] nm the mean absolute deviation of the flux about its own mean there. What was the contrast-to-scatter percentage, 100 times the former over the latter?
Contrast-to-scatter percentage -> 4859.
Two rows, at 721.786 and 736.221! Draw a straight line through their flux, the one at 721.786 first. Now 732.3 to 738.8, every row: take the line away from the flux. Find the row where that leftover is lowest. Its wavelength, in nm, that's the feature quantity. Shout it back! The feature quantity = 732.501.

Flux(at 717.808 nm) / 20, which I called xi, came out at 0.257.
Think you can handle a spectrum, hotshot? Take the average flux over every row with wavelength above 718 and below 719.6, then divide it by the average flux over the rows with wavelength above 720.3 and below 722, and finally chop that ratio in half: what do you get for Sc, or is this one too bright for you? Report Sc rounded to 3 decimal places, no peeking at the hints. 0.491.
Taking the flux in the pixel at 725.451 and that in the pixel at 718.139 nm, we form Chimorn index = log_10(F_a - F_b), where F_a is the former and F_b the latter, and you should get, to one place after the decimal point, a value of -0.7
